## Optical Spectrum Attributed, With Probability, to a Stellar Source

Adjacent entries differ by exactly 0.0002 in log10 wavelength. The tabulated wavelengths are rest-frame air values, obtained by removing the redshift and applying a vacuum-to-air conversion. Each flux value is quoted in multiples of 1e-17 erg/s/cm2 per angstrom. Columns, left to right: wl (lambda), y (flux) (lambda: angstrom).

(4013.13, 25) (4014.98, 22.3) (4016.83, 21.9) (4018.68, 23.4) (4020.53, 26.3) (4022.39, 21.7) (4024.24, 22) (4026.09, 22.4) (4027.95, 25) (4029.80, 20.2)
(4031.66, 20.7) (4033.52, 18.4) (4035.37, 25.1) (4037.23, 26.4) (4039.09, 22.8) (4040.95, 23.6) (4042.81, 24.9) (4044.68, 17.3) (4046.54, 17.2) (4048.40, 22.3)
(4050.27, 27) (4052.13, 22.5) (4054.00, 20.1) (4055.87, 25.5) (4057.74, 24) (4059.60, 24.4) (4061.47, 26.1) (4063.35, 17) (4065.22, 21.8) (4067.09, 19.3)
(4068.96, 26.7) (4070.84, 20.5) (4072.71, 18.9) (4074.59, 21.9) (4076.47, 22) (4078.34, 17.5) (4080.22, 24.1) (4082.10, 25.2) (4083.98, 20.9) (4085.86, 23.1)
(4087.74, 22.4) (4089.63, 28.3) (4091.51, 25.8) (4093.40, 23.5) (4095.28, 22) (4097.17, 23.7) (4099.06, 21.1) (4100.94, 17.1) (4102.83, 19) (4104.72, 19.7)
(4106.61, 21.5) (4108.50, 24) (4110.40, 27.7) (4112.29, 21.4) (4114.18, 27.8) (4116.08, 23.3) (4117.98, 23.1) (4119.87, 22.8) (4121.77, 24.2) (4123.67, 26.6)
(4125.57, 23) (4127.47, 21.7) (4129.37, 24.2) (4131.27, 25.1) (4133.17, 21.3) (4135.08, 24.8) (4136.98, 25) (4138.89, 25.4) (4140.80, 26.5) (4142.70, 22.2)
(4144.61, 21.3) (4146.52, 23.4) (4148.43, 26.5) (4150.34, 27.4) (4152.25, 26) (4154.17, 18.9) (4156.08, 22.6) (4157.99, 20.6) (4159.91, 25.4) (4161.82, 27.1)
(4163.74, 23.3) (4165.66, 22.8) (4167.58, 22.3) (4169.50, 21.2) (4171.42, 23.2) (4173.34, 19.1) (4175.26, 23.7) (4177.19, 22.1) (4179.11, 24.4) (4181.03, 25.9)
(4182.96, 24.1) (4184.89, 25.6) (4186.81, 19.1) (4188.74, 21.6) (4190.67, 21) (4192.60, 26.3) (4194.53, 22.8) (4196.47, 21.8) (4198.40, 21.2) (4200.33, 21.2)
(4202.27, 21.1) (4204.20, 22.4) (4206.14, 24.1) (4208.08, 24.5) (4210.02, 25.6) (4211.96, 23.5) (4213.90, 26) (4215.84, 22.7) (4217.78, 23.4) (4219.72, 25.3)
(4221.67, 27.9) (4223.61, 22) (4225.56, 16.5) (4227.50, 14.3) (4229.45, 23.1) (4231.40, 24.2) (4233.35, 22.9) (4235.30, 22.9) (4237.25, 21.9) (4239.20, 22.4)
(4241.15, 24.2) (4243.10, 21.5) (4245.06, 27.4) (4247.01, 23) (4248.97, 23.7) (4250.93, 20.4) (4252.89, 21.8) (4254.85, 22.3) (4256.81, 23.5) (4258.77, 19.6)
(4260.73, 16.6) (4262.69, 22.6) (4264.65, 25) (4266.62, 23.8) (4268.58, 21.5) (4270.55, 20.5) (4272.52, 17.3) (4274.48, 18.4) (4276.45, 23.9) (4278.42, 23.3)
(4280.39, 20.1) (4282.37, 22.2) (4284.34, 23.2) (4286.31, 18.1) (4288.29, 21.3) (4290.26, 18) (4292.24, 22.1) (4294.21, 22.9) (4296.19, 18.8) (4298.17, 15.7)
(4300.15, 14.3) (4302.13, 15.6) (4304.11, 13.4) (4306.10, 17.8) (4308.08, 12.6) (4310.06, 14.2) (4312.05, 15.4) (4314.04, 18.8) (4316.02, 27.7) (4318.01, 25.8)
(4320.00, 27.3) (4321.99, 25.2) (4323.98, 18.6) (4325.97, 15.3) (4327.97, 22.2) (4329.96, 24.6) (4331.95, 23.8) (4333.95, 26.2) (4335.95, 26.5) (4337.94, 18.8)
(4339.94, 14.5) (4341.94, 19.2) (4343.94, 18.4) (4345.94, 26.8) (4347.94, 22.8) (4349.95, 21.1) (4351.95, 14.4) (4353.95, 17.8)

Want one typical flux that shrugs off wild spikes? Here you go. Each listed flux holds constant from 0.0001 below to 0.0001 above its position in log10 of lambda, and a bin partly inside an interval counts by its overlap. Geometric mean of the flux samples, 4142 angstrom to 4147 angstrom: 22.3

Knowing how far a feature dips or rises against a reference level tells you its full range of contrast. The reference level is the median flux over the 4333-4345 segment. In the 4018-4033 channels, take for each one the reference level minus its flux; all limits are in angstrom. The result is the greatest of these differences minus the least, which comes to 6.1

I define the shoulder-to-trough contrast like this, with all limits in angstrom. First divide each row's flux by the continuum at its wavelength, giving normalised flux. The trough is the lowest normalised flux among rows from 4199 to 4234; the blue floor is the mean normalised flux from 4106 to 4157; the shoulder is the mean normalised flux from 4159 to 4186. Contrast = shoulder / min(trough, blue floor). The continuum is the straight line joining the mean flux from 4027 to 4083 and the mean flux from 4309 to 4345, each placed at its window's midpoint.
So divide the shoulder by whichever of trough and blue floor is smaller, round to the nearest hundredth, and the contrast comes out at 1.63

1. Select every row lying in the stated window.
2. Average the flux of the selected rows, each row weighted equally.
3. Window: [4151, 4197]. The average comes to 23.0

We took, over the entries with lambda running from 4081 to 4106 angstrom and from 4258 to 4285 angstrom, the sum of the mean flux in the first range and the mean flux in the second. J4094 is 44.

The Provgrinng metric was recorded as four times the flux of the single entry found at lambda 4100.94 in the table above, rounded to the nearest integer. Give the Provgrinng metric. 68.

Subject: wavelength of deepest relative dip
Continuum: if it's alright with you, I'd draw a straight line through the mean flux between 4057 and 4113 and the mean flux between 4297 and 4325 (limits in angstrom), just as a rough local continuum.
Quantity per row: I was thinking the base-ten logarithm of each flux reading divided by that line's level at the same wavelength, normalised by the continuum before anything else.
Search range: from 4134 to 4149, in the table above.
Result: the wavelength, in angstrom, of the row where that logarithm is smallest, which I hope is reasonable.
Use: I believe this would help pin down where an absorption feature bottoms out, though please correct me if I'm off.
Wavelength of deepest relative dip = 4144.61 angstrom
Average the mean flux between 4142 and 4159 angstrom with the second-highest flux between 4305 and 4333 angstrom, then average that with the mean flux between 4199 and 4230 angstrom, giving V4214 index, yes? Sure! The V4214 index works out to 24.0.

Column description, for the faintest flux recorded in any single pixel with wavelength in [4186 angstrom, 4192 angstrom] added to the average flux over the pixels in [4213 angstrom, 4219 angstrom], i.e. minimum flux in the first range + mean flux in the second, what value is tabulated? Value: 43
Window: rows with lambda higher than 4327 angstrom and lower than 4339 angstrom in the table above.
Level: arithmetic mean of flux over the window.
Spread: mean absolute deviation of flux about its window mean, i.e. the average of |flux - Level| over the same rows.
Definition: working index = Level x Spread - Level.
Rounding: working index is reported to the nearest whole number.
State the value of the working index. 27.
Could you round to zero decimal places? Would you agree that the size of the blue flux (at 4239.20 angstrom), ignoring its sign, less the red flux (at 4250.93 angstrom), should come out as 2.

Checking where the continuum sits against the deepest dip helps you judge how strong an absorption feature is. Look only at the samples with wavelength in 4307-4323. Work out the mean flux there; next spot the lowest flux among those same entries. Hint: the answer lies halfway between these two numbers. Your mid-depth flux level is 16.7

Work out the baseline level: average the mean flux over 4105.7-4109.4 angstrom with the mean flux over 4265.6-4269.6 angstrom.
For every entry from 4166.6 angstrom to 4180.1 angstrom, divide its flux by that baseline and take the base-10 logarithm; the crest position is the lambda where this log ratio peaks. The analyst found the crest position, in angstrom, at 4179.11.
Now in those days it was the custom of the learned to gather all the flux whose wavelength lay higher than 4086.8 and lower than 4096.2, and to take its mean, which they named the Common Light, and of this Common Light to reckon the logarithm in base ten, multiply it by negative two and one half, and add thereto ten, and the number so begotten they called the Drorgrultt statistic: 6.53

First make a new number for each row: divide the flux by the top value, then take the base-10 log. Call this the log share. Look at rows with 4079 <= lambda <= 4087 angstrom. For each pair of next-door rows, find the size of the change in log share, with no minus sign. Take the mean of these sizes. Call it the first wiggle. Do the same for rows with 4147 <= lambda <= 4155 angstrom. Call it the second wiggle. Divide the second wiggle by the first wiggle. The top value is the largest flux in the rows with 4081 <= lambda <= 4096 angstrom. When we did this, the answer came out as 1.2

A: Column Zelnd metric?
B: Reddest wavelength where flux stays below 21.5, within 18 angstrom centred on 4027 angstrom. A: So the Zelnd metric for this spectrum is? 4033.52 angstrom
